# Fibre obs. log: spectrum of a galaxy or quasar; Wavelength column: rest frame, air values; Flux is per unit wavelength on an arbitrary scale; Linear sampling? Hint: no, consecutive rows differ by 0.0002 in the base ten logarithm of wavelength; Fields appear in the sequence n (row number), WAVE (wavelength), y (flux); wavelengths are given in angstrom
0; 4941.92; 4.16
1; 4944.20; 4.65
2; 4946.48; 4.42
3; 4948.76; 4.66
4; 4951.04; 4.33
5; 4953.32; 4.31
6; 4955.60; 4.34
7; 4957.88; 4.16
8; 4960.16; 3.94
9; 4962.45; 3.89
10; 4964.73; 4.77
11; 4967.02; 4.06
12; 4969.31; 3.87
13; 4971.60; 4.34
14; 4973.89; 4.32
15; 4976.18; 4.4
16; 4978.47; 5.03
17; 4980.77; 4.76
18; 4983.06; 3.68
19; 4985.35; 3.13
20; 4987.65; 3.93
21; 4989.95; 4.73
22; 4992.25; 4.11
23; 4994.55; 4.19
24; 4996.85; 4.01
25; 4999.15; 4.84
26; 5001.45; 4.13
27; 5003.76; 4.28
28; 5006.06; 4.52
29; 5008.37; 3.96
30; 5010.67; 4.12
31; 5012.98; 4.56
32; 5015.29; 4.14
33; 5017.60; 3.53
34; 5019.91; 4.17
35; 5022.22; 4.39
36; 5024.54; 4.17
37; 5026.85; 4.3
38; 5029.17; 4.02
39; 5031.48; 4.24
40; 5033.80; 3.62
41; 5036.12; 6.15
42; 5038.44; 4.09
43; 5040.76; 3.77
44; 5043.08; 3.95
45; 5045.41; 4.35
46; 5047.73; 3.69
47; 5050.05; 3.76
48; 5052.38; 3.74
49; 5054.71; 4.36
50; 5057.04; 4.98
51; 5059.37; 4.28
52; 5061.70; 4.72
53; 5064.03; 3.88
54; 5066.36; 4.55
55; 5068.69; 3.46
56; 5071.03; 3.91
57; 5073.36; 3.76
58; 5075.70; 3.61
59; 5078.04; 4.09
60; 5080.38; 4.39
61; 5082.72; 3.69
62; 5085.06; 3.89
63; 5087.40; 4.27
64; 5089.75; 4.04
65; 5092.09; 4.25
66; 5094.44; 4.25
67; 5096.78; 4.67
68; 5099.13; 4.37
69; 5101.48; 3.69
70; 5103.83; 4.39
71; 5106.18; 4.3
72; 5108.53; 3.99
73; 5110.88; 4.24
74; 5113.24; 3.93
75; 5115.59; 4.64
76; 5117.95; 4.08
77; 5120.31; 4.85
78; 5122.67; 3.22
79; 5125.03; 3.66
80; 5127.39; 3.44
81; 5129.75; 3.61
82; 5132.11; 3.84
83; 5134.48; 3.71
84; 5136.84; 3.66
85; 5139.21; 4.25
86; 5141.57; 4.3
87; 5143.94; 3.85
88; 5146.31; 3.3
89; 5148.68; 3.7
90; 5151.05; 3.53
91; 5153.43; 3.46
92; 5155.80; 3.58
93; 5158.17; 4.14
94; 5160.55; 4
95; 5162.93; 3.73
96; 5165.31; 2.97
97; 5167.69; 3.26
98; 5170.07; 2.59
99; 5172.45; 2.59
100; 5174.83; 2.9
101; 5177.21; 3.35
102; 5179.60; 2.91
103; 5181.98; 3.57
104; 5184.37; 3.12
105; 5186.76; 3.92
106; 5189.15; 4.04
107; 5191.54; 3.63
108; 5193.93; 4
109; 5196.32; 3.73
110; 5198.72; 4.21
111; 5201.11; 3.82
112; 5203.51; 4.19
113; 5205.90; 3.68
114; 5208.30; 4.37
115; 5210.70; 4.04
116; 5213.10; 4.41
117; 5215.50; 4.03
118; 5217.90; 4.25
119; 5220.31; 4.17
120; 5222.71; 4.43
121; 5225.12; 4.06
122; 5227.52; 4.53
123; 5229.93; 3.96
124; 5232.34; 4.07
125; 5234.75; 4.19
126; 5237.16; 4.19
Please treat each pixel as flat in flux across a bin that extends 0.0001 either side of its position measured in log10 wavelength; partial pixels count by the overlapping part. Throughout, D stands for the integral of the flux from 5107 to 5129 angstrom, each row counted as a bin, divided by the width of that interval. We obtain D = 4.00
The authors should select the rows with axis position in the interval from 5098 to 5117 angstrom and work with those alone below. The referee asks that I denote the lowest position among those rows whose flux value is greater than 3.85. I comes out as 5099.13 angstrom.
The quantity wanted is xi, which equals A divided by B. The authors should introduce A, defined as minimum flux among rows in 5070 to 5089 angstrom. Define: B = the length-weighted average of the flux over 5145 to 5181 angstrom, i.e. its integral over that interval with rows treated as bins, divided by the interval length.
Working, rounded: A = 3.61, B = 3.337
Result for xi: 1.08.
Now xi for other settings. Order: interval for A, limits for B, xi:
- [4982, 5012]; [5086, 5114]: 0.75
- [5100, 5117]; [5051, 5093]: 0.90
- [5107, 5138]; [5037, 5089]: 0.79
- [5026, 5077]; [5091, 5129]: 0.84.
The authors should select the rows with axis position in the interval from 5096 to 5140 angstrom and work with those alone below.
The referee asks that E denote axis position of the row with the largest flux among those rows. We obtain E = 5120.31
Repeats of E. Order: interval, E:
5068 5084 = 5080.38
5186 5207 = 5198.72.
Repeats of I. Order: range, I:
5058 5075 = 5059.37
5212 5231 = 5213.10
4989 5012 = 4989.95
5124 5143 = 5139.21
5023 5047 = 5024.54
